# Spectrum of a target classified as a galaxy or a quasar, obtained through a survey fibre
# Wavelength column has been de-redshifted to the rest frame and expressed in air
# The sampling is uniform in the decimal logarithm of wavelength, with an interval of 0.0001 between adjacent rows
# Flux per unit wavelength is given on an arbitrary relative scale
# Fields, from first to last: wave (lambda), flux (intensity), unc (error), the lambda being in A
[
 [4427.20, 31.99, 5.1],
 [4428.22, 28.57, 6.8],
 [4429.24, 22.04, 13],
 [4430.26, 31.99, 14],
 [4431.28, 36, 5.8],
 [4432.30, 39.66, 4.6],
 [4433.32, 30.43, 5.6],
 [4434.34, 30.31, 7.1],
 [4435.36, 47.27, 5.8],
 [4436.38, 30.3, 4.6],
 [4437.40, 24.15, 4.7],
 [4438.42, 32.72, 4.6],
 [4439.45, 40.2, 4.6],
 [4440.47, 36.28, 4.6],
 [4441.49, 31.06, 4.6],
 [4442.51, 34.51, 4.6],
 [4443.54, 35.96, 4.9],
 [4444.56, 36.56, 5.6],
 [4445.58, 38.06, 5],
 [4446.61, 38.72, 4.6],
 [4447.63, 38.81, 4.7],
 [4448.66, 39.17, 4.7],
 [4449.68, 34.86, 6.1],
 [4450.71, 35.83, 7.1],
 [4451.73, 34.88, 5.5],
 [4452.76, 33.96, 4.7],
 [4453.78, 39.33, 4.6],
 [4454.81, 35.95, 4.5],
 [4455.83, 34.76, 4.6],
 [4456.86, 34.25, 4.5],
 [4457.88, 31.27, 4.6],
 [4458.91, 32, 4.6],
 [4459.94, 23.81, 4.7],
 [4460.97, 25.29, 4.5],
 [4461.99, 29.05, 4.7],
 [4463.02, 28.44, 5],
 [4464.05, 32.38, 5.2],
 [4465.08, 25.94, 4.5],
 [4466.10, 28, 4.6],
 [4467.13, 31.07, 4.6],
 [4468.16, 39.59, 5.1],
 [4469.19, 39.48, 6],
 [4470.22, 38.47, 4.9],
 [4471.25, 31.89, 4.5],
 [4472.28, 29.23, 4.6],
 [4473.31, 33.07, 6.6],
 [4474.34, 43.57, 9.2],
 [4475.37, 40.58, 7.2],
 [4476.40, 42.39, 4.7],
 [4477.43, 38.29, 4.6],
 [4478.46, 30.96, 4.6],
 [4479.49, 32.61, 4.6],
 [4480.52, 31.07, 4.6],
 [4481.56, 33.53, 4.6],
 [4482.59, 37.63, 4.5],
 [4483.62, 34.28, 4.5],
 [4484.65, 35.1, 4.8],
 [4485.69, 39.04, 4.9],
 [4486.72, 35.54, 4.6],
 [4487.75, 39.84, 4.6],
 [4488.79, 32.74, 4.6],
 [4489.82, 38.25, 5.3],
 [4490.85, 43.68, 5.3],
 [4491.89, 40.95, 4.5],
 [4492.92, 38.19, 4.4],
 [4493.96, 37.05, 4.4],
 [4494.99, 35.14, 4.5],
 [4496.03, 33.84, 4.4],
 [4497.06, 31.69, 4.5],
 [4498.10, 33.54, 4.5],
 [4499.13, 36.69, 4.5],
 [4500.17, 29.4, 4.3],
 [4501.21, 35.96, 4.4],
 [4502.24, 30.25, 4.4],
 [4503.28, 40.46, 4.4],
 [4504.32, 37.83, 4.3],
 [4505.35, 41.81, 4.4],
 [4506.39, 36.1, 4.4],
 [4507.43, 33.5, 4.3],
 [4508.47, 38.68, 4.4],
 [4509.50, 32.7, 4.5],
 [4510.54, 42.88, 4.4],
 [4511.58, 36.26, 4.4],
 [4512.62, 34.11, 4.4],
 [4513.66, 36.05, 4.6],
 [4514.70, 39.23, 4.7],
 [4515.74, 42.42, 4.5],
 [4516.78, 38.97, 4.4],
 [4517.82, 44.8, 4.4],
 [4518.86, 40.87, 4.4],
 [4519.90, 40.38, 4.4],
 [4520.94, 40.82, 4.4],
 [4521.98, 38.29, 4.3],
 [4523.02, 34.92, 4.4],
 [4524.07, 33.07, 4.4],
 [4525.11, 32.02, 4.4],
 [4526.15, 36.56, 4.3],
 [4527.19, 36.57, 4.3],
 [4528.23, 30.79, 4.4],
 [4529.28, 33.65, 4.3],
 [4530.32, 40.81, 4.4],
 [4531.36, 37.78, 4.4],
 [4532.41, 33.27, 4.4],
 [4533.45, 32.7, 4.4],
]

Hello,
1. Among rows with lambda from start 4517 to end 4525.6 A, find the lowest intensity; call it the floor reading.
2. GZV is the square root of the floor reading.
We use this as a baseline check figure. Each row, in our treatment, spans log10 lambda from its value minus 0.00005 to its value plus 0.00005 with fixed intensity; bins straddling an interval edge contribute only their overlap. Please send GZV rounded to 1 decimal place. 5.7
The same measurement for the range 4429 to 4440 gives 4.7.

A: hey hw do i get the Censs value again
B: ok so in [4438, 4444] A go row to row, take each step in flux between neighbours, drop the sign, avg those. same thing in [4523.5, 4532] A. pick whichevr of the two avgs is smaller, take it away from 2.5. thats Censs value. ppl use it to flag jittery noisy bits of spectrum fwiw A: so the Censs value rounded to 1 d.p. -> -1.0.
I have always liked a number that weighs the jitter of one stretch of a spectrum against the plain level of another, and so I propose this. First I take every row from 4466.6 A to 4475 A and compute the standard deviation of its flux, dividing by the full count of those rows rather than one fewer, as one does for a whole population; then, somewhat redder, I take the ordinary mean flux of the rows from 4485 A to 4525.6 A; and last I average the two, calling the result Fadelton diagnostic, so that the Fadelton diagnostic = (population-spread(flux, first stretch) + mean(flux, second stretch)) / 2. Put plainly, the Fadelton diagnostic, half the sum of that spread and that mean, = 21.0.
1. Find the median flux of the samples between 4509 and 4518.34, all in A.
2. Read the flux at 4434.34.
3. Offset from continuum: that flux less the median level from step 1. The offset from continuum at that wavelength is -8.7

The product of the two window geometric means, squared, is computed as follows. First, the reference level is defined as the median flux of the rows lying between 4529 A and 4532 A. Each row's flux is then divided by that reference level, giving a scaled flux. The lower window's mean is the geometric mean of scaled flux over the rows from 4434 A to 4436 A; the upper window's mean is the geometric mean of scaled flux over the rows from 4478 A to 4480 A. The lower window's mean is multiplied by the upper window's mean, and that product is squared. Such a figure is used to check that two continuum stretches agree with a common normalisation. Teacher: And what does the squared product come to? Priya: 0.71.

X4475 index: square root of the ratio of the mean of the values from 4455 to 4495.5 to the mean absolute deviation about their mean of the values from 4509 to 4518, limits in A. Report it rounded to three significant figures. 3.19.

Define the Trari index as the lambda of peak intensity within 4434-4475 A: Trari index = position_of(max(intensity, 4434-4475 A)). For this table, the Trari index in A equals 4435.36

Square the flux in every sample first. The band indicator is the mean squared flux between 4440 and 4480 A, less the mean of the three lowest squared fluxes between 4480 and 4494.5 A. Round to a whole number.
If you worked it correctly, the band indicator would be 149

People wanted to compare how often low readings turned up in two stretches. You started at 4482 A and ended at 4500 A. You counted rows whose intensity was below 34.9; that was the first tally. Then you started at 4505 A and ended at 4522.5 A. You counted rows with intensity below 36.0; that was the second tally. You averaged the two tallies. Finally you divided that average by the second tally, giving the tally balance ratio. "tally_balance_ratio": 1.33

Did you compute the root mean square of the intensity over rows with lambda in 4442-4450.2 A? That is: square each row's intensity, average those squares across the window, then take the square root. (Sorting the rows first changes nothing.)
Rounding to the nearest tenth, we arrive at 37.1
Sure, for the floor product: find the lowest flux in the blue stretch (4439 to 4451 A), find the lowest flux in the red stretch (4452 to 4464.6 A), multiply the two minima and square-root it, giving 27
